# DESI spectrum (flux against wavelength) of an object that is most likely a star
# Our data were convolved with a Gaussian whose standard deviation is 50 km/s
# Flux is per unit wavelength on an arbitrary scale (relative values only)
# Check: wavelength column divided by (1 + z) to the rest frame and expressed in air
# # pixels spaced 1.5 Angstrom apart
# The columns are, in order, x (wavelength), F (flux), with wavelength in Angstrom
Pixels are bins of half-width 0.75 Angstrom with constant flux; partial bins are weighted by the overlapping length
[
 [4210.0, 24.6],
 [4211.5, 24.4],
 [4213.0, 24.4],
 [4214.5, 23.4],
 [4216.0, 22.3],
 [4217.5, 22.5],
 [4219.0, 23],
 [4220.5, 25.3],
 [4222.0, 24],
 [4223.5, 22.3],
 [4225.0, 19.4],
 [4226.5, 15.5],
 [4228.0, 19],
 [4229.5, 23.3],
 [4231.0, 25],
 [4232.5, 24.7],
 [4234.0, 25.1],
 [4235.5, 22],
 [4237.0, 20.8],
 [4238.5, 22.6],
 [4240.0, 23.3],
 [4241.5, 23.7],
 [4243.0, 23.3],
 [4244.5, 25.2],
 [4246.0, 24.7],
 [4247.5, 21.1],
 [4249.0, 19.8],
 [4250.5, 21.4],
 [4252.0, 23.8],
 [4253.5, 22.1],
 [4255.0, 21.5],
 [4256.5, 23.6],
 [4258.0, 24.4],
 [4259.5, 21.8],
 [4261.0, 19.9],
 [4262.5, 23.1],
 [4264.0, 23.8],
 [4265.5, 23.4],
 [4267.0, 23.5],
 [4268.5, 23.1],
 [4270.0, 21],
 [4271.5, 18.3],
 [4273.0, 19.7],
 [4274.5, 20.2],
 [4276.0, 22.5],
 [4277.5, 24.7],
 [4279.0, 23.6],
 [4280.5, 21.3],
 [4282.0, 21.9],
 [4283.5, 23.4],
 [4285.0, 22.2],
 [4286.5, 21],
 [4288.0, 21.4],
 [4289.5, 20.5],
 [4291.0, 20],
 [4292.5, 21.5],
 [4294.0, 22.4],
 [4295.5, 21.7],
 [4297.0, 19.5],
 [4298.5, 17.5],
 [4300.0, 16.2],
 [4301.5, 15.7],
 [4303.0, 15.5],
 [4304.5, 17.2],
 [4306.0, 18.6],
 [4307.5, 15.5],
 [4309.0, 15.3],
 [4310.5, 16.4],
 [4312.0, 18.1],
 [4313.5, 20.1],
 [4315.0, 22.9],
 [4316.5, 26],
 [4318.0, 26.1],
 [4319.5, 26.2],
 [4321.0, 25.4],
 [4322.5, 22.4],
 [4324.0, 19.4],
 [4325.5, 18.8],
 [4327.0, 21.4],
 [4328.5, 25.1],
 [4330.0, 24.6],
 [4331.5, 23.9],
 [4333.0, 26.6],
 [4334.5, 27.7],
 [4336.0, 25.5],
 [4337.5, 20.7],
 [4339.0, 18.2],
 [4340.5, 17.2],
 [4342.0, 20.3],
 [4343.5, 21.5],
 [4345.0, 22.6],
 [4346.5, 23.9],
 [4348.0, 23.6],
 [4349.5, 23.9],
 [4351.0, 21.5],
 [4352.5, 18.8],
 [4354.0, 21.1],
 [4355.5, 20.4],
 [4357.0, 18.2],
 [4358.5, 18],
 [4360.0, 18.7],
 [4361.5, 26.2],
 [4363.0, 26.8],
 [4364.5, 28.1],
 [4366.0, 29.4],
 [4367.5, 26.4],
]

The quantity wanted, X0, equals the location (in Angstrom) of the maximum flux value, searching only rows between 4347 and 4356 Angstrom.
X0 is 4349.5 Angstrom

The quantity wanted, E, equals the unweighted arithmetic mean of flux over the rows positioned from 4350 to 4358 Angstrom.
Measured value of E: 20.0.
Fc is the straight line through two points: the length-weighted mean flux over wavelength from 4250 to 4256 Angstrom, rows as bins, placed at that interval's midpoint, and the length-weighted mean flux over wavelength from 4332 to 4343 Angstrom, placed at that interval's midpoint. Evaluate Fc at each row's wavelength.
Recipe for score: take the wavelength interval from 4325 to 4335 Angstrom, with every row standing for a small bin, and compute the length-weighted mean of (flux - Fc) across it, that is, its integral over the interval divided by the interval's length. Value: 1.7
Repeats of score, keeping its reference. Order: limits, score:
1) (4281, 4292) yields -0.8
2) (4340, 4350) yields -0.4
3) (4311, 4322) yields 1.0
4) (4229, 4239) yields 1.1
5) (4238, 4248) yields 1.2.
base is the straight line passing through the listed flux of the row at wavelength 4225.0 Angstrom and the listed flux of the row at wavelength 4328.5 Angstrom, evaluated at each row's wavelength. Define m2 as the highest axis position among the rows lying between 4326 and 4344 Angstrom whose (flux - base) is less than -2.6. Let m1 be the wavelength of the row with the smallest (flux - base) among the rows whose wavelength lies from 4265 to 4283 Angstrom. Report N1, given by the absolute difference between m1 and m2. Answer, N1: 72.0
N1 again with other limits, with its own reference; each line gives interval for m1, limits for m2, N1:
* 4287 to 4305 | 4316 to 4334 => 24.0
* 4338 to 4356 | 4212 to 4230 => 114.0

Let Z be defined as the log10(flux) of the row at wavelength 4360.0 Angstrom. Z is 1.27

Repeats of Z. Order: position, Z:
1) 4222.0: 1.38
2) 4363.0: 1.43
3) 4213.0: 1.39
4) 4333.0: 1.42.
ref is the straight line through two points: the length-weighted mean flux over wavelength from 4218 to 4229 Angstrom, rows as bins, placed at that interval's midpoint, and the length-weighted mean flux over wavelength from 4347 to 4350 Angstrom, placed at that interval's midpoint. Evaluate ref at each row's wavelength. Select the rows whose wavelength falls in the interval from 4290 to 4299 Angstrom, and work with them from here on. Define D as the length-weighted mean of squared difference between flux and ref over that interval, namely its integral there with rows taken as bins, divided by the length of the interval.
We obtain 7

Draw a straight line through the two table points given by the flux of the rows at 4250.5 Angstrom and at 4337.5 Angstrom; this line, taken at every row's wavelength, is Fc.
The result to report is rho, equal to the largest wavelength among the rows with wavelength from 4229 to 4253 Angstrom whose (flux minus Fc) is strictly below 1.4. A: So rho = 4250.5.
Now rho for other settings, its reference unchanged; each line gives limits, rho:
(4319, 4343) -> 4342.0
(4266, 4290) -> 4289.5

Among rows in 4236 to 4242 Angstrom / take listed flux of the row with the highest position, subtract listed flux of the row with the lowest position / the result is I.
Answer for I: 3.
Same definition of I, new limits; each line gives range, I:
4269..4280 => 3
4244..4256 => -4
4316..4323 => -4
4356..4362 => 8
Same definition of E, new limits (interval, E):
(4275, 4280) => 23.6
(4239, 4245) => 23.9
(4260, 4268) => 22.7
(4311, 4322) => 23.5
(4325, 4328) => 20.1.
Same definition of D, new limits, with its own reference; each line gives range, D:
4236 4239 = 1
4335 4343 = 18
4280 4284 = 1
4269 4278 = 5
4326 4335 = 6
